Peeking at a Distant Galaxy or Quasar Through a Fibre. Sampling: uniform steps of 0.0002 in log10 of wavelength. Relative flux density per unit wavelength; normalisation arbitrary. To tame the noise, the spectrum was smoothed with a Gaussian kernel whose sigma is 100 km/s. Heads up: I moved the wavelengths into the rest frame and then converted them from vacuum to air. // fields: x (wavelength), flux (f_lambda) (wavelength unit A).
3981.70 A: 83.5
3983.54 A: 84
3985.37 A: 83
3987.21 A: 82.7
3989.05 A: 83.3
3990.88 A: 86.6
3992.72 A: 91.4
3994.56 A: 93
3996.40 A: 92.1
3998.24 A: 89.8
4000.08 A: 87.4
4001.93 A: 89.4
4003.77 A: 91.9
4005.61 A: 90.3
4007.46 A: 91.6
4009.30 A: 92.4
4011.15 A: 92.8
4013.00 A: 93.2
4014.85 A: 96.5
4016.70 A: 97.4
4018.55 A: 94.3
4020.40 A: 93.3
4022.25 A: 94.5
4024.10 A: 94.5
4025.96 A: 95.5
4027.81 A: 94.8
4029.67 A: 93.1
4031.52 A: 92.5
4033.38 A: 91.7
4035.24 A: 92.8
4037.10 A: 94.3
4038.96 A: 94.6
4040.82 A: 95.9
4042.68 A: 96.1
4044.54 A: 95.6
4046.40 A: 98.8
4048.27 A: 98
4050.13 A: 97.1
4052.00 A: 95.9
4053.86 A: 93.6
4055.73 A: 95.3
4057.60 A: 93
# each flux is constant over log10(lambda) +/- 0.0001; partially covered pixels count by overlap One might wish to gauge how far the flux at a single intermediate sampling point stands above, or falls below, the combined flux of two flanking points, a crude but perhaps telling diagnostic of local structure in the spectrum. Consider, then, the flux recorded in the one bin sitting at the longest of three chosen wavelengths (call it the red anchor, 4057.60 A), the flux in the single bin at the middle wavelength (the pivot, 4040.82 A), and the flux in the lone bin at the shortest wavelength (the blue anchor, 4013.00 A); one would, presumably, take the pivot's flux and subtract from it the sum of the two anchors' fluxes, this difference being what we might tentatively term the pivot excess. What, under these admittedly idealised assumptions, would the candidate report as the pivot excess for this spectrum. -90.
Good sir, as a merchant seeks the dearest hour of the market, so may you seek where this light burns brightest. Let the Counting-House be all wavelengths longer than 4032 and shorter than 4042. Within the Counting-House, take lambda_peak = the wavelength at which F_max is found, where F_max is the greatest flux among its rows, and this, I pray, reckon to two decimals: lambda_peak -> 4040.82 A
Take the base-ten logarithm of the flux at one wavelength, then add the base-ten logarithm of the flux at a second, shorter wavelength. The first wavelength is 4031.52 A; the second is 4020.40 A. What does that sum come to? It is 3.936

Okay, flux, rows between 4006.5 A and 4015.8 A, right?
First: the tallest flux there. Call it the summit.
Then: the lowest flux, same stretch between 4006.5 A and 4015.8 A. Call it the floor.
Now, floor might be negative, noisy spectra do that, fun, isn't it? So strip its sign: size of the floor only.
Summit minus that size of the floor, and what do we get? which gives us 4.9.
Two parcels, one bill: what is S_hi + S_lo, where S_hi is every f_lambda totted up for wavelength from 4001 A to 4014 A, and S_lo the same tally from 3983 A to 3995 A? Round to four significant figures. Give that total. 1246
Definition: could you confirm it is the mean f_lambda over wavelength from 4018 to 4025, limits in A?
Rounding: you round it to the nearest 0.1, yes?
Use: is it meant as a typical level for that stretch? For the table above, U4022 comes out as 94.2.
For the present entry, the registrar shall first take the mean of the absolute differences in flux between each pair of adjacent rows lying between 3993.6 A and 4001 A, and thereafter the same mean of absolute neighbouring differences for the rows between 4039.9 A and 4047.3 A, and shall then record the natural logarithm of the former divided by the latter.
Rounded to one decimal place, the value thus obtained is 0.4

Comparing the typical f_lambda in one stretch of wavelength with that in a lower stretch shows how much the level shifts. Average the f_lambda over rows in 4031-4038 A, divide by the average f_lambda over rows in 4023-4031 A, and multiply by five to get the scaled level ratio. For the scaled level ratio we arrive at 4.91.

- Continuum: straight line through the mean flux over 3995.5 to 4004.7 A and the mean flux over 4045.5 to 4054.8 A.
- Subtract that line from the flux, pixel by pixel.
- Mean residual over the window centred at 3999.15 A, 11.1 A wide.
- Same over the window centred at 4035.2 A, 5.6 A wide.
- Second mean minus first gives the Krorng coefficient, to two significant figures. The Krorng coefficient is -2.4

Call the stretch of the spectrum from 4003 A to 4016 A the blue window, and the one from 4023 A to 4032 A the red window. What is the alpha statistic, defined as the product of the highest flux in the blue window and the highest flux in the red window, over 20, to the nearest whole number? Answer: 461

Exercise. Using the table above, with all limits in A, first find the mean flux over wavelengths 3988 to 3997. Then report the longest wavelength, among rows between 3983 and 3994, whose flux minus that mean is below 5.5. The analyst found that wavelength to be 3992.72 A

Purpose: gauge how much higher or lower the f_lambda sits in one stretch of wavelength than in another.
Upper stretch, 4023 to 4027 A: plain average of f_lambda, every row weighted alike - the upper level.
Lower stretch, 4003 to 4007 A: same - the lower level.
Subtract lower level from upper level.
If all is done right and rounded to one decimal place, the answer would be 3.9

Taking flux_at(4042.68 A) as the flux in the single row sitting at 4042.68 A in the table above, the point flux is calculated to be 96.1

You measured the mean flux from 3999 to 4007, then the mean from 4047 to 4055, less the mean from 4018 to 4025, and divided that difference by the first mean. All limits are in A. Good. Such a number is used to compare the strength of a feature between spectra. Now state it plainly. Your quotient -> 0.022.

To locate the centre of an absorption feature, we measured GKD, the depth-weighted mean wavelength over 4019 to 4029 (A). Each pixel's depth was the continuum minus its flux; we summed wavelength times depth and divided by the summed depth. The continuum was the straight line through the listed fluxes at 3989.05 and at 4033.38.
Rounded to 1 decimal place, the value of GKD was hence 4024.1 A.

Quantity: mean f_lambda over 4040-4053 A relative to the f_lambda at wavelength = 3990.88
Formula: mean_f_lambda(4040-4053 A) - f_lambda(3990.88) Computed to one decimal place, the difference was 10.2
